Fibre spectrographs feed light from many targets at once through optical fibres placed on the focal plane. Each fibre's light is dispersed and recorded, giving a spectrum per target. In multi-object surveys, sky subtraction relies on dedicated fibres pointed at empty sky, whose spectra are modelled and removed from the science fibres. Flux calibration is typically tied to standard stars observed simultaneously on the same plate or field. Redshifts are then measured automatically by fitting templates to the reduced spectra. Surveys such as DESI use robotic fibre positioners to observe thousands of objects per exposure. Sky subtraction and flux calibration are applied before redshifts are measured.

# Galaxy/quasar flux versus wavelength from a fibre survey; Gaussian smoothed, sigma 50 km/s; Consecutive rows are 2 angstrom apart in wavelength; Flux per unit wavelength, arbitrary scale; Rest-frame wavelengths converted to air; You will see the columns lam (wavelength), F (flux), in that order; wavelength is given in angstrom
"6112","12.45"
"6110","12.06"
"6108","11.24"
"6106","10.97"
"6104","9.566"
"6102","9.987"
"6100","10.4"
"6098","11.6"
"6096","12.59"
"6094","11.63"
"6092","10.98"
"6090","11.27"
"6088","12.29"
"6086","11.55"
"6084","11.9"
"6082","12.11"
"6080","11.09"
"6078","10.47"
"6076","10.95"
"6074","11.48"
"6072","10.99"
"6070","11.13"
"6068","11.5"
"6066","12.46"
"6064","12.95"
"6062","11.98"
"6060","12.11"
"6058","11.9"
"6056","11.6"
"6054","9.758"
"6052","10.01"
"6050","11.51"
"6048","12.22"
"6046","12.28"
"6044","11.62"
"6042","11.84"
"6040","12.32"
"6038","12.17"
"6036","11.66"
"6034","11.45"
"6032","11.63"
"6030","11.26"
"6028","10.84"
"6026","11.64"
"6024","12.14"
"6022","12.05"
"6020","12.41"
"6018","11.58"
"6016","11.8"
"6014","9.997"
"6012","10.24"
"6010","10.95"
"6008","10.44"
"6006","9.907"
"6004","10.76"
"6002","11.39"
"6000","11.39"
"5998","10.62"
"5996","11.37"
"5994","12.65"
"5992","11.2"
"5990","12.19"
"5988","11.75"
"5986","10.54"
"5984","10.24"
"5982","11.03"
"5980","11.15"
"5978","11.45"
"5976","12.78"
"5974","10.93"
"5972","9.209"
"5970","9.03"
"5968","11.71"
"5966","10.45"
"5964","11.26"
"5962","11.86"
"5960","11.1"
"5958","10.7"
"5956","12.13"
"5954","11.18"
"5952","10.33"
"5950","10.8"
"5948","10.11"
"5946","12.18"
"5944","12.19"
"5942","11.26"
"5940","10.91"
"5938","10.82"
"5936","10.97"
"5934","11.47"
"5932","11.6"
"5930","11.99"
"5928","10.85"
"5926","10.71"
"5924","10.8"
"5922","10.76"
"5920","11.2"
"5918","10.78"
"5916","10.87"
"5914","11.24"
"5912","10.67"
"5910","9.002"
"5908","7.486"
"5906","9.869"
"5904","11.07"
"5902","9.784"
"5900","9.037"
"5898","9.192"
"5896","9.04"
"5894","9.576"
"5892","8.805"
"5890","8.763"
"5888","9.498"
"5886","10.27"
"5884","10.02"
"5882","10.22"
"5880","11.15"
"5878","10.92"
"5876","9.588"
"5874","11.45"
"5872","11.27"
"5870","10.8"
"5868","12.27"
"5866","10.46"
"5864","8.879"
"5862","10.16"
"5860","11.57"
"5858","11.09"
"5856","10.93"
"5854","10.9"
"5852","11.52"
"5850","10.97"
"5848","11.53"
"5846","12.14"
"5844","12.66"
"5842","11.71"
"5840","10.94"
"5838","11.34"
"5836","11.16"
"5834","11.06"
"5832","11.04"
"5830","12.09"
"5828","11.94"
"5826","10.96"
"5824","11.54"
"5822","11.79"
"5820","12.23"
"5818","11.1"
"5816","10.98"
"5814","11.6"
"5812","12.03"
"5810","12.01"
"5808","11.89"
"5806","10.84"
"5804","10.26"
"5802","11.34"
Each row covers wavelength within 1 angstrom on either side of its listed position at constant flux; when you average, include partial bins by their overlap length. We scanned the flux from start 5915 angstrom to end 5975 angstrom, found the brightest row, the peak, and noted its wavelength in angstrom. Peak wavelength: 5944 angstrom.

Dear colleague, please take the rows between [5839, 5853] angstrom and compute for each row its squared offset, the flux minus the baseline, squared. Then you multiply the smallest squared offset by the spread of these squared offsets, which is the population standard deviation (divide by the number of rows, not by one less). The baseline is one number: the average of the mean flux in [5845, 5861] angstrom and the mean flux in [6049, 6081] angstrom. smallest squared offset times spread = 0.016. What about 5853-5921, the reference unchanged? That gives 0.020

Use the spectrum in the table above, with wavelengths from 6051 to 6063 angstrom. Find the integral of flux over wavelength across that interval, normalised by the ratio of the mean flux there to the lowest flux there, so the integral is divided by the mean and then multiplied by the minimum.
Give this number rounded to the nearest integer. 117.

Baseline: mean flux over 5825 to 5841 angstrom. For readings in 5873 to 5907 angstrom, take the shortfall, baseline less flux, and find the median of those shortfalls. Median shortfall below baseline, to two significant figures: 1.5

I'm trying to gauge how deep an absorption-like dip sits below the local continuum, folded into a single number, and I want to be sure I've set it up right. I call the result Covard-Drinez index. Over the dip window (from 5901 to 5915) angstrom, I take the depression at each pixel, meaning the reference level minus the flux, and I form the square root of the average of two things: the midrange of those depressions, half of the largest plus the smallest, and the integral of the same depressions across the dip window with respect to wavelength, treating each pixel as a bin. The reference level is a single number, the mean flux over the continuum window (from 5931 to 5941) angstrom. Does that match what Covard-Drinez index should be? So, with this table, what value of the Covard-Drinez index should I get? 3.14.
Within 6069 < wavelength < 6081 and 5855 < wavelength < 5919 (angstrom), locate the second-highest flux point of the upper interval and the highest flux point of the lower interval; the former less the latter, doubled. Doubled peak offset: -2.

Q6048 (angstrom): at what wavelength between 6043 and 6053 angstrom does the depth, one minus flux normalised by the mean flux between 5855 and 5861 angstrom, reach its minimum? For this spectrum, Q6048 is 6046 angstrom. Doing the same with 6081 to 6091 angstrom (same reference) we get 6088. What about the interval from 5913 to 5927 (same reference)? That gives 5914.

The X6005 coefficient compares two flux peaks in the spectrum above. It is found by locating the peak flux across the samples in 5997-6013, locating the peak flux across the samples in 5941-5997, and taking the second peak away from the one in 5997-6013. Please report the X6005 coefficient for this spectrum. -1.4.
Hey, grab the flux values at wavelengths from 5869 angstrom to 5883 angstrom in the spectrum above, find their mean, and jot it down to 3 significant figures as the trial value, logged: 10.8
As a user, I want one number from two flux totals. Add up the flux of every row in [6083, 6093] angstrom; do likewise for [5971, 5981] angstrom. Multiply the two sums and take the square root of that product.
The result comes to 57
